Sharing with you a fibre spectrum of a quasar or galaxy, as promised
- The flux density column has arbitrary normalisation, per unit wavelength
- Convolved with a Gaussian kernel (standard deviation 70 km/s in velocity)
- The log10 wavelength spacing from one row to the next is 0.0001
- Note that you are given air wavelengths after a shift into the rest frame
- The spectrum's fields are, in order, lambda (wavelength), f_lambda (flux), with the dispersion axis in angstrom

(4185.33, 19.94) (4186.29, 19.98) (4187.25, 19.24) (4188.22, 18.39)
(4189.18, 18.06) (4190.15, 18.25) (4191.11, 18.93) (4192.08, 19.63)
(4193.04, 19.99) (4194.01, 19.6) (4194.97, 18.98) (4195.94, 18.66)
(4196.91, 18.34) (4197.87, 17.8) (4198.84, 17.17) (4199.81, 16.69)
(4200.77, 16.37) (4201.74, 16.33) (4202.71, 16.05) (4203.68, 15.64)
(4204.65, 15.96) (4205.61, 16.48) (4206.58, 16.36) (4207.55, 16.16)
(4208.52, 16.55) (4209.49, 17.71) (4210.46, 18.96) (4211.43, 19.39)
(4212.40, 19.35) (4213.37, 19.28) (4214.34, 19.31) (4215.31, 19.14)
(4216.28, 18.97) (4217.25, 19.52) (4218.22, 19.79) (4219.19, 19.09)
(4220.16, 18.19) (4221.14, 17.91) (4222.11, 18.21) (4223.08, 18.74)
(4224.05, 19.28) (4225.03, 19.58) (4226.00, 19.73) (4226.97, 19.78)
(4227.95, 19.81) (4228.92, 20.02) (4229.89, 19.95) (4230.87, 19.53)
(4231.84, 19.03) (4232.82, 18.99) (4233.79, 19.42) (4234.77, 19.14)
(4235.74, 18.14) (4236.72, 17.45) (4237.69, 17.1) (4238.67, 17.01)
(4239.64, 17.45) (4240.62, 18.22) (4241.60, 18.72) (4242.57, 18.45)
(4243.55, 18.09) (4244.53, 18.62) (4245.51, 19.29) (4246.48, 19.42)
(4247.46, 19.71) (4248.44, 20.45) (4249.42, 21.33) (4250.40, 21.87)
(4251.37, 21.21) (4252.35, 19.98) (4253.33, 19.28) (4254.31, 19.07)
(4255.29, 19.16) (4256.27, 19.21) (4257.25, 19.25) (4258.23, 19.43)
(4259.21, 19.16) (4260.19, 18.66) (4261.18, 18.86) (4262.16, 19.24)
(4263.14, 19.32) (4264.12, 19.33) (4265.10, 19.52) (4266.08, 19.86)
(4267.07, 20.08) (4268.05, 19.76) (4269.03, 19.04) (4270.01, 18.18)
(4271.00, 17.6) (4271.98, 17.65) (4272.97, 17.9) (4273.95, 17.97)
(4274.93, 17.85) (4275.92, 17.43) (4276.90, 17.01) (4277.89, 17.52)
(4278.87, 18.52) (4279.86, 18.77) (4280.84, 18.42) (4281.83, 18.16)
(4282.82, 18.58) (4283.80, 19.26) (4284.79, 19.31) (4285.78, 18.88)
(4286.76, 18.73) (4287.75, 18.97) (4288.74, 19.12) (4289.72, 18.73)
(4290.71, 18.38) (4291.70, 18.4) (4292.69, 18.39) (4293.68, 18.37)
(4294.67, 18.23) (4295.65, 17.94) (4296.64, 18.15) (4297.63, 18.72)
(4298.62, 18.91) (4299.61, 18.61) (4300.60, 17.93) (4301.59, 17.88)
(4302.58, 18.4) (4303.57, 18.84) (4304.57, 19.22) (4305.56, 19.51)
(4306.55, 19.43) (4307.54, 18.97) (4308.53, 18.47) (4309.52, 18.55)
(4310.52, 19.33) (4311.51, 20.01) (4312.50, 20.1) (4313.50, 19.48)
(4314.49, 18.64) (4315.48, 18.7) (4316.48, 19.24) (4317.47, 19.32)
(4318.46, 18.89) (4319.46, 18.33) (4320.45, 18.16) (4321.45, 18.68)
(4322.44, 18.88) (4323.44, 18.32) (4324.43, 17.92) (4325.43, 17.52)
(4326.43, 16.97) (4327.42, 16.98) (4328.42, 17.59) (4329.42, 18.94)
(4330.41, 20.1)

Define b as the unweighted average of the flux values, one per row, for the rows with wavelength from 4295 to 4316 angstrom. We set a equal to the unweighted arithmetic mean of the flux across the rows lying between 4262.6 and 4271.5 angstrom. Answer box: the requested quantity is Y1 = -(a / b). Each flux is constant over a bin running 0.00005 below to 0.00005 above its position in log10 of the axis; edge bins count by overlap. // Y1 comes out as -1.02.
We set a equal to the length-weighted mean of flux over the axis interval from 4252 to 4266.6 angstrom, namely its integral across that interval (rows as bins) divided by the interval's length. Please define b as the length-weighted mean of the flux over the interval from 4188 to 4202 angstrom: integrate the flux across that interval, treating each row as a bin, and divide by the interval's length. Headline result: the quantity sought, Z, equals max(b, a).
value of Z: 19.3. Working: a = 19.3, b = 18.2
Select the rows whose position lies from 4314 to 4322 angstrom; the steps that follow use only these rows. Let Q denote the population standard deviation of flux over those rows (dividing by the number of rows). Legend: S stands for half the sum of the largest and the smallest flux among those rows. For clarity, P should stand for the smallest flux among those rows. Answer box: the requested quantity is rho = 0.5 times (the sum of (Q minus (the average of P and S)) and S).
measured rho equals 0.33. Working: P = 18.16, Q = 0.38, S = 18.7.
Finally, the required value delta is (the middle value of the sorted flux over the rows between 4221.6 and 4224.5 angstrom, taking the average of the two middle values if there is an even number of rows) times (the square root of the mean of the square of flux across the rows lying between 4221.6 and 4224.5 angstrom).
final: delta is 351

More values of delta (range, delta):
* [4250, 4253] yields 446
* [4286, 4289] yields 359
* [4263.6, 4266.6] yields 382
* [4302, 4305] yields 355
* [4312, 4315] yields 378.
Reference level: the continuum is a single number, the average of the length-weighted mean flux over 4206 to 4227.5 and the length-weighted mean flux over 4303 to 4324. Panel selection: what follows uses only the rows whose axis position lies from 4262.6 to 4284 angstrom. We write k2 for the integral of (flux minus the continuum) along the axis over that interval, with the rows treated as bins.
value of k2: -6.6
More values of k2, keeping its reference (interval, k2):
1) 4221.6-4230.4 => 5.4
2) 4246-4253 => 11.9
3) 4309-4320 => 3.4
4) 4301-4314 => 3.3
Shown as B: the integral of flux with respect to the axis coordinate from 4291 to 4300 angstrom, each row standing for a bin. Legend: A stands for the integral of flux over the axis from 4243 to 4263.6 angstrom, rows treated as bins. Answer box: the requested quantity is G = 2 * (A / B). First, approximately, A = 403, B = 166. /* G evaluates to 4.9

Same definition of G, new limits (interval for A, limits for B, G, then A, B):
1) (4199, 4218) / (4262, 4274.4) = 2.9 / 335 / 234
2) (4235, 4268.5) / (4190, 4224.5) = 2.1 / 642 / 626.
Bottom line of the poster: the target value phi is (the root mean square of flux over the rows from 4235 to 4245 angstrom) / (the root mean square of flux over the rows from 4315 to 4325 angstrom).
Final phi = 0.96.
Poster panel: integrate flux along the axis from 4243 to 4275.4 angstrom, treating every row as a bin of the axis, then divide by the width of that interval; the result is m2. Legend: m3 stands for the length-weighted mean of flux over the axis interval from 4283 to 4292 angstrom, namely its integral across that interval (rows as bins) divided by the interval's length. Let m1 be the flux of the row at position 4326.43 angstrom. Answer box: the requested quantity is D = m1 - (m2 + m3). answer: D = -21.2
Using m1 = 16.97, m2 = 19.3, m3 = 18.9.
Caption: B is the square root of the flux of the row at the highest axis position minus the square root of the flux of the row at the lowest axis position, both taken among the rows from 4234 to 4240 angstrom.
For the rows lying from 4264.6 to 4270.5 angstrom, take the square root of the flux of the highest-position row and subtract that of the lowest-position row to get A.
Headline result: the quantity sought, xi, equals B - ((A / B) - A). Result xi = -1.1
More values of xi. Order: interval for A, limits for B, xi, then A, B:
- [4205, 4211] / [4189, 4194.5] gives -1.2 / 0.29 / 0.2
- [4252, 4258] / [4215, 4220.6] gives -0.9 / -0.08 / -0.1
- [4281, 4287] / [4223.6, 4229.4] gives -0.6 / 0.07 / 0.1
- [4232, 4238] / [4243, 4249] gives 0.9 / -0.22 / 0.3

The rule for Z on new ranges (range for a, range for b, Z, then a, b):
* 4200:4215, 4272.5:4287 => 18.3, 17.3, 18.3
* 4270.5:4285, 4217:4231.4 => 19.3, 18.1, 19.3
